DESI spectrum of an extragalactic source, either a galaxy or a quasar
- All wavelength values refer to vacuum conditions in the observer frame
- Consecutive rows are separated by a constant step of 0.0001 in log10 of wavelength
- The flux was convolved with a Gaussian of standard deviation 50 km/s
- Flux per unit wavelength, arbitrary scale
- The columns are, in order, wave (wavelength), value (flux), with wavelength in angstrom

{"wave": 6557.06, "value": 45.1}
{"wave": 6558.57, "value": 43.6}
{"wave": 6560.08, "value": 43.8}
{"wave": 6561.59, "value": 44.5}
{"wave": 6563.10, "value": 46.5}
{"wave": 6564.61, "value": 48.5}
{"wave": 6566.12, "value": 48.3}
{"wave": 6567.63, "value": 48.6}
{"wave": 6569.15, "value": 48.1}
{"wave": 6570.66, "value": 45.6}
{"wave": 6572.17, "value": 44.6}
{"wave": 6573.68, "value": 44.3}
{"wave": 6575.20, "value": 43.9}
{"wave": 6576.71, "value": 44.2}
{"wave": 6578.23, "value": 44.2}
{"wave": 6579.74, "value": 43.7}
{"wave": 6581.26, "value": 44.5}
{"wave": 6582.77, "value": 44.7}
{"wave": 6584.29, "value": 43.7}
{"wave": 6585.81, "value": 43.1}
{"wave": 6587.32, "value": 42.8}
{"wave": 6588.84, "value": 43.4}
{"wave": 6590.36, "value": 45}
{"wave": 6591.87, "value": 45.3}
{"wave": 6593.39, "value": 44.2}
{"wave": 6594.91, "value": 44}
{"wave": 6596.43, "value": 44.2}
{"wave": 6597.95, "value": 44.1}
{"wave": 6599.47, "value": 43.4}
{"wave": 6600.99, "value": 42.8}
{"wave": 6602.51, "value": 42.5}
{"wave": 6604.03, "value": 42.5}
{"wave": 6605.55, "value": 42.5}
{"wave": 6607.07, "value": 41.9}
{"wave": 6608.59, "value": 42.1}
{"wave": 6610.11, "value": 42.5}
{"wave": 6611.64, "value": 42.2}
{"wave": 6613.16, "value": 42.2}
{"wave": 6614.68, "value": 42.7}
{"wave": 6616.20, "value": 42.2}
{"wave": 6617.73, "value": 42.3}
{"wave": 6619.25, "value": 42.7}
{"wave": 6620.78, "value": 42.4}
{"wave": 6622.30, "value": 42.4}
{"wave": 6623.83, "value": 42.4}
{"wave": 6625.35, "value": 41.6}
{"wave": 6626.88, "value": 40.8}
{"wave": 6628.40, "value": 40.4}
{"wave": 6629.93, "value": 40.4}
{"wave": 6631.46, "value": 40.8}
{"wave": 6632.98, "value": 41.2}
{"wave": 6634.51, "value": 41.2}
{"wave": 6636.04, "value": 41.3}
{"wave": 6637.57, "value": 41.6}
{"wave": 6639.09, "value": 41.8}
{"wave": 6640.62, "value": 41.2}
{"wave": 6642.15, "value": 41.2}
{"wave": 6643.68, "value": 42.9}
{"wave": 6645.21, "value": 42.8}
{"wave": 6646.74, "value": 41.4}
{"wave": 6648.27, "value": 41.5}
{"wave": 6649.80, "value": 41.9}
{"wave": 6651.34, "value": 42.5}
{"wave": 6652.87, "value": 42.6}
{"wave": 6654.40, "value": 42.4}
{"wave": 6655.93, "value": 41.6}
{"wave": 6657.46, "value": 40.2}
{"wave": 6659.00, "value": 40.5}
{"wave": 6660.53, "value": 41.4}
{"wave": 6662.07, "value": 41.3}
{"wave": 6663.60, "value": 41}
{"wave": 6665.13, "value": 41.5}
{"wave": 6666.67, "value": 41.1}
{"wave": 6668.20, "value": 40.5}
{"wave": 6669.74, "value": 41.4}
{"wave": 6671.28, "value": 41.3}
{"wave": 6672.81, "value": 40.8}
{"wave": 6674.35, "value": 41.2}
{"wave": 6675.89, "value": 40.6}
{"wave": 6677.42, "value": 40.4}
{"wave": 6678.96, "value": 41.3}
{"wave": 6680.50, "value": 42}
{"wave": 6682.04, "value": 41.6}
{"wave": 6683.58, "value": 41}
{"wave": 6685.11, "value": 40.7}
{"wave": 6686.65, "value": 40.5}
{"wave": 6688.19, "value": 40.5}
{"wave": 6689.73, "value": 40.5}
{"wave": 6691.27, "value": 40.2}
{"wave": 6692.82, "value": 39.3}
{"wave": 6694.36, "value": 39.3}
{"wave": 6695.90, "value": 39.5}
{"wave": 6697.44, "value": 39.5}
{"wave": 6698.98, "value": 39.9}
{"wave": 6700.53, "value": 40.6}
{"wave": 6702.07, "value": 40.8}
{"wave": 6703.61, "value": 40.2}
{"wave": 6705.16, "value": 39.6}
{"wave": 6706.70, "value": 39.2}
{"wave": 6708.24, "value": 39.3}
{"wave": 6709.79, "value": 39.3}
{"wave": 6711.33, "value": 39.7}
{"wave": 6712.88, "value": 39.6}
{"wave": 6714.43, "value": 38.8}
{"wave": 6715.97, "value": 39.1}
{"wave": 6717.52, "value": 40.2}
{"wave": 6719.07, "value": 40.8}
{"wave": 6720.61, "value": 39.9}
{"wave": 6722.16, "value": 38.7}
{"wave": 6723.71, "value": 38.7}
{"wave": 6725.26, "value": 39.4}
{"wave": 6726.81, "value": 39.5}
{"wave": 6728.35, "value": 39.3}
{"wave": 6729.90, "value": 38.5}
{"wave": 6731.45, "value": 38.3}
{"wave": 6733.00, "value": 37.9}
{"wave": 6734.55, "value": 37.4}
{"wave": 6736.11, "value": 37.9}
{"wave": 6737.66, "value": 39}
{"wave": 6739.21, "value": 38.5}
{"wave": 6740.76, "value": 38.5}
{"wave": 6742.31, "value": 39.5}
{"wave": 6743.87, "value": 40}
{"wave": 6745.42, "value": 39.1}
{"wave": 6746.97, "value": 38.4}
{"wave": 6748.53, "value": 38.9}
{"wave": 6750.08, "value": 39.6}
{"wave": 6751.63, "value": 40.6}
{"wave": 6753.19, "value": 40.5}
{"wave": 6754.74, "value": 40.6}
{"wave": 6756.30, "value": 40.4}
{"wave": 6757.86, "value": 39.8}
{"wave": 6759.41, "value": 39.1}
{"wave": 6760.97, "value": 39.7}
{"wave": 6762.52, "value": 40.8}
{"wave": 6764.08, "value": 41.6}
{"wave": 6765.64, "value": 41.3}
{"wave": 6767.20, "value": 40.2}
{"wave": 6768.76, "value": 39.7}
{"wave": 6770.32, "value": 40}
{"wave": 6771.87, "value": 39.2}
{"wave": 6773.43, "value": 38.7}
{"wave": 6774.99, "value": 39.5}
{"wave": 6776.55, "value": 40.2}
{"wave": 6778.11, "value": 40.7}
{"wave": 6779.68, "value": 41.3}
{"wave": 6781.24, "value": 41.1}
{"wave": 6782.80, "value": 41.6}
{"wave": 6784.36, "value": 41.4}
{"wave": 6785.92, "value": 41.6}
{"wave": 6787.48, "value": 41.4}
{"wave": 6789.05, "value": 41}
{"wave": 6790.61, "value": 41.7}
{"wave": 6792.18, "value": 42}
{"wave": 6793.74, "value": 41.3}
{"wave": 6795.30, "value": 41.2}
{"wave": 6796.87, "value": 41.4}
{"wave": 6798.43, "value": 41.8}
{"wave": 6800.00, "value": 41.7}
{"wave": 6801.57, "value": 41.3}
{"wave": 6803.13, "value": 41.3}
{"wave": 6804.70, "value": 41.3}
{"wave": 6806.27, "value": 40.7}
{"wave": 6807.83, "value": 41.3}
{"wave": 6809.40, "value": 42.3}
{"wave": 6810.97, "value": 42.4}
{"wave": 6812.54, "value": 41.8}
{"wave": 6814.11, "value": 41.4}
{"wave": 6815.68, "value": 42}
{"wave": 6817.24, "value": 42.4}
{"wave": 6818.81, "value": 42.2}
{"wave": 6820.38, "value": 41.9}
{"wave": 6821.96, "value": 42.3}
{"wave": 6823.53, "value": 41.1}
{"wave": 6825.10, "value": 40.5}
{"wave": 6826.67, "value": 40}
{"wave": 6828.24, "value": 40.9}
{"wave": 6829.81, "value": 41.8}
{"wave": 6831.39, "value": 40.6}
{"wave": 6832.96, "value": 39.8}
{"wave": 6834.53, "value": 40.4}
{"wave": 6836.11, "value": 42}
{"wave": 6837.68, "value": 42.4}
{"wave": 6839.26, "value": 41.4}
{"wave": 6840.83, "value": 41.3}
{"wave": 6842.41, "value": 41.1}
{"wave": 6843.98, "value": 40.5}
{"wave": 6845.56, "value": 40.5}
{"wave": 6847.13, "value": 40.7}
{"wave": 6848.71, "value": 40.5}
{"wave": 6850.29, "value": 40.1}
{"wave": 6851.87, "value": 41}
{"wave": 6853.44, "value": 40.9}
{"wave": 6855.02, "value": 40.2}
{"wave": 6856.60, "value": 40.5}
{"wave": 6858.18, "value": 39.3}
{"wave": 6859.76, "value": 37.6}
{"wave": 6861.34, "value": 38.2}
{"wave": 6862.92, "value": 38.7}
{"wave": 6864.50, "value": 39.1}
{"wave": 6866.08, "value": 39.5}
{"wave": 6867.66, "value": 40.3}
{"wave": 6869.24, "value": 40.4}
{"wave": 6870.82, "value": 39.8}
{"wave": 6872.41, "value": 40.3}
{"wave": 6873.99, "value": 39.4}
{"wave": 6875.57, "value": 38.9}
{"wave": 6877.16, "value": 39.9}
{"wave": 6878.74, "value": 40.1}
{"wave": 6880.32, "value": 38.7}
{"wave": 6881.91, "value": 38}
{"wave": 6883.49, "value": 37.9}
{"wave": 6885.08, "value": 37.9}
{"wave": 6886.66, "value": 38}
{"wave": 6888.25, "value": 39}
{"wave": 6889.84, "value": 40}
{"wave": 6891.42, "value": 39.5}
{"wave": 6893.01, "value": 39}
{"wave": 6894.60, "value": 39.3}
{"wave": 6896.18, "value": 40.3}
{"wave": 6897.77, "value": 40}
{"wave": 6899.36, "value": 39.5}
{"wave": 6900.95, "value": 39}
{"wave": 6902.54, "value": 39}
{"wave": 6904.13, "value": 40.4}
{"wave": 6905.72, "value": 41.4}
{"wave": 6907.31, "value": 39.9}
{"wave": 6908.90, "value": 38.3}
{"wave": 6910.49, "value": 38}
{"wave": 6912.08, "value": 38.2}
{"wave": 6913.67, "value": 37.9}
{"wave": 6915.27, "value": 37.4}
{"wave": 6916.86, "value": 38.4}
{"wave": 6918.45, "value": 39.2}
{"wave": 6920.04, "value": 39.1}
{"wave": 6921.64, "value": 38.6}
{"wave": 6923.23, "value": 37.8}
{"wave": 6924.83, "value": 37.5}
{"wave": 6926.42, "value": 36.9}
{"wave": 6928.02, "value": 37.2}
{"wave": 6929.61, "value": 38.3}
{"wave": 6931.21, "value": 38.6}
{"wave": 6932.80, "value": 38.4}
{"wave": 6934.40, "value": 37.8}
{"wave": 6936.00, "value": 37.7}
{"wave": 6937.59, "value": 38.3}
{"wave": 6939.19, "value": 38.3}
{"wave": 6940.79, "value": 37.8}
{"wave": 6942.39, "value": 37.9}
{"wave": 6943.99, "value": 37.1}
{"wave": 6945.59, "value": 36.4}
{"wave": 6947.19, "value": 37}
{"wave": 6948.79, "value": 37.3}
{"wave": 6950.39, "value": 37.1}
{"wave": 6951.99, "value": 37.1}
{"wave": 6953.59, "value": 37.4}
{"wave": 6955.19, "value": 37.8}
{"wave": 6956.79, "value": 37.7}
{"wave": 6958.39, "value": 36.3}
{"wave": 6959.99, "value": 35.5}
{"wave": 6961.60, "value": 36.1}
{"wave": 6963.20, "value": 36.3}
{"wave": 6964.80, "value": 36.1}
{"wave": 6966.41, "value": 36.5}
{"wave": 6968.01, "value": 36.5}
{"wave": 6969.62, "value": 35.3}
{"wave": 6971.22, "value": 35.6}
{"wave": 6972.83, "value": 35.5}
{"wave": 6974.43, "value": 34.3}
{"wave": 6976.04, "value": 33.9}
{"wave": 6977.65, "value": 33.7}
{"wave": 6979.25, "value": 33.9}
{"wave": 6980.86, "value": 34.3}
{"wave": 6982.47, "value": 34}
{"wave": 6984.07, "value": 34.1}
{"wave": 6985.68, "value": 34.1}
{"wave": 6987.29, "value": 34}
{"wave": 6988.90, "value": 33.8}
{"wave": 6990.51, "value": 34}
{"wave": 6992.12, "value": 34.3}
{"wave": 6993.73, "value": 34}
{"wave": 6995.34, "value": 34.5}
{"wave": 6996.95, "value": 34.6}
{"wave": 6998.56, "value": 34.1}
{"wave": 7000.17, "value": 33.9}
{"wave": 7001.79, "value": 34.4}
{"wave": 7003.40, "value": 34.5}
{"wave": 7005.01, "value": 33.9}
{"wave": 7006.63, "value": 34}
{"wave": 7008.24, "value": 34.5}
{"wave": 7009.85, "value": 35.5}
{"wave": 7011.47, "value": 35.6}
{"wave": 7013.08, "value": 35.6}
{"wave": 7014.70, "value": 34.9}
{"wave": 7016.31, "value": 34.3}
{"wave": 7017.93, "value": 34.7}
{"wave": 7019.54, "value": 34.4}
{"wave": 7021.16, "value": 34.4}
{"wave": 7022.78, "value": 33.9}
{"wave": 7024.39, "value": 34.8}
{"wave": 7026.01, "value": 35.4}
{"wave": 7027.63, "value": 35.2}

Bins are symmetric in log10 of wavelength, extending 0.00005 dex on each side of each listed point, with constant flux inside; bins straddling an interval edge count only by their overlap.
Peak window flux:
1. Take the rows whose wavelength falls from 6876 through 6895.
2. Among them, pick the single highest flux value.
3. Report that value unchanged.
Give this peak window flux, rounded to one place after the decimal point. 40.1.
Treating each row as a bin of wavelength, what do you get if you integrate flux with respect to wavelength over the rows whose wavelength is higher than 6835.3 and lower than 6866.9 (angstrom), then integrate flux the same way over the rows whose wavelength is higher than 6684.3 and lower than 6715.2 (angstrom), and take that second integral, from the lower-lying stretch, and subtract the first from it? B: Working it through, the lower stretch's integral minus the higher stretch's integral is -41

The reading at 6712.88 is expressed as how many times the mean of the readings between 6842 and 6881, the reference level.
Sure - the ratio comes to 0.994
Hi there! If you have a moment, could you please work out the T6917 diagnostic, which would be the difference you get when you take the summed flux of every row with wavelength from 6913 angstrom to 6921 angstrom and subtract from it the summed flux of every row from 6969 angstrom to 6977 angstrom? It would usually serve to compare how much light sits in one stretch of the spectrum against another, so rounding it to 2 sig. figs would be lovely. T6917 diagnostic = 17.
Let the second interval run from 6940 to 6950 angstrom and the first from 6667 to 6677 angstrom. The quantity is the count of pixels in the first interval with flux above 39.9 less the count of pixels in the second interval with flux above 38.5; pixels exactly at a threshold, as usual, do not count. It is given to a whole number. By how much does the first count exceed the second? 6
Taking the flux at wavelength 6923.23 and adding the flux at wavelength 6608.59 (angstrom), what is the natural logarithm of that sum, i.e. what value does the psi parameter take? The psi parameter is 4.38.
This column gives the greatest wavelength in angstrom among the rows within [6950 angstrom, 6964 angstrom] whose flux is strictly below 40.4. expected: 6963.20 angstrom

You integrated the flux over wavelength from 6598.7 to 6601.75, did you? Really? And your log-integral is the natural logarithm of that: 4.88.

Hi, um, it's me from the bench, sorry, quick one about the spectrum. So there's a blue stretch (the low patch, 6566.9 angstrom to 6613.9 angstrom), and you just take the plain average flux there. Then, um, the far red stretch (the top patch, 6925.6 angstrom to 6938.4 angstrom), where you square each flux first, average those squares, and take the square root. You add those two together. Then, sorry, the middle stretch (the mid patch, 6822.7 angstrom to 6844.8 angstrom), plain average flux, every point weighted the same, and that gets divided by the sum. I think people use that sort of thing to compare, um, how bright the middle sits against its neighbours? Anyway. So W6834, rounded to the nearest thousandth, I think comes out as 0.501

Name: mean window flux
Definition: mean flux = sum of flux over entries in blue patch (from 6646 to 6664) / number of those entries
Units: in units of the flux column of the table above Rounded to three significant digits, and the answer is 41.5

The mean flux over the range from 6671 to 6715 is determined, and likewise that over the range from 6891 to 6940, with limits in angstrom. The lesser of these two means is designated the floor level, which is 38.7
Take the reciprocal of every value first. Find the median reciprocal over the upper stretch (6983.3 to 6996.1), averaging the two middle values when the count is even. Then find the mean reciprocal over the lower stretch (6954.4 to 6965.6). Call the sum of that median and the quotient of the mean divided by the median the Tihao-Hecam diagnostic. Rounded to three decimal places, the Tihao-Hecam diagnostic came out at 0.962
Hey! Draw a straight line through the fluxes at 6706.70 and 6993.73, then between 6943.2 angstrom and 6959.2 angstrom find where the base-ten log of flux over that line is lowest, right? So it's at 6945.59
